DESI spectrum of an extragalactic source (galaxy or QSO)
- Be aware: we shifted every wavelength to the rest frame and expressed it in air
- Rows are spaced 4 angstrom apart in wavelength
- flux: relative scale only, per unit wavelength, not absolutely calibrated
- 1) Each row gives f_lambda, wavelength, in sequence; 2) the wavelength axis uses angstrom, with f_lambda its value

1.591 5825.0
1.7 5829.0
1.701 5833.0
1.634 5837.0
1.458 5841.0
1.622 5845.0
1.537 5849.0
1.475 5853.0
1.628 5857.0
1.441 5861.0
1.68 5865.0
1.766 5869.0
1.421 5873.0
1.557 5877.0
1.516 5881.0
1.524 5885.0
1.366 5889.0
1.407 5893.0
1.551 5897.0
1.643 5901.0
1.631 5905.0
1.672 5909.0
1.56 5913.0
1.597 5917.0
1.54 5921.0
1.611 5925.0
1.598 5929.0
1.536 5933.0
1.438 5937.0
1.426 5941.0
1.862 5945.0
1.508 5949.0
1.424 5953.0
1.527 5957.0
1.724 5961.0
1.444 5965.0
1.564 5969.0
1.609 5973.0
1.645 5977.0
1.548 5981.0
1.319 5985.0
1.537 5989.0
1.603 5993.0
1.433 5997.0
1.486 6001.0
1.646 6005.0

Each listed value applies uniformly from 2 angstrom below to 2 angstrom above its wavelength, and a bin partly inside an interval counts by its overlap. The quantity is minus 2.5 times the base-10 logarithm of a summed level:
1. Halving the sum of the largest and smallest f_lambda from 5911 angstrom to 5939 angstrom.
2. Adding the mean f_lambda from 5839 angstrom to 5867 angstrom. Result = -1.22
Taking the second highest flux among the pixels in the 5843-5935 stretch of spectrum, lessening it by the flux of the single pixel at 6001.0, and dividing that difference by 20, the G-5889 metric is 0.0097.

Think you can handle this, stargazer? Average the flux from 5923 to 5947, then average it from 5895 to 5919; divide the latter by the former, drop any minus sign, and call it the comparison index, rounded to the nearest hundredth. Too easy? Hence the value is 1.02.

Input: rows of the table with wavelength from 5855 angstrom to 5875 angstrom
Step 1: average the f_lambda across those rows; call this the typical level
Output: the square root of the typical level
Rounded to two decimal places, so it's 1.26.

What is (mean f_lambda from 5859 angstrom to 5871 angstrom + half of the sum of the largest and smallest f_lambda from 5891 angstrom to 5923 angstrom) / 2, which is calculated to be 1.584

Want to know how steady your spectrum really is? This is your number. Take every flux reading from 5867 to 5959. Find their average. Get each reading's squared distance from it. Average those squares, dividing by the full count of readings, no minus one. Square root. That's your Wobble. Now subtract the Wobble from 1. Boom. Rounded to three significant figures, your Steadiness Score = 0.885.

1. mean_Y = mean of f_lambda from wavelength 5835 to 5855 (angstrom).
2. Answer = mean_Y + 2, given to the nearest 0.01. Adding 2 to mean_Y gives 3.55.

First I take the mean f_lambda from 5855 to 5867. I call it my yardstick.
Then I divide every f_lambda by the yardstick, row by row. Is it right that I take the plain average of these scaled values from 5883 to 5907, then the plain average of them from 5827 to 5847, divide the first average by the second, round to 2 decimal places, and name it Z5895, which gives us 0.94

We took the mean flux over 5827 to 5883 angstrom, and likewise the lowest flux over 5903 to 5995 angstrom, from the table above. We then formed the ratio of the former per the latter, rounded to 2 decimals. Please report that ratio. 1.20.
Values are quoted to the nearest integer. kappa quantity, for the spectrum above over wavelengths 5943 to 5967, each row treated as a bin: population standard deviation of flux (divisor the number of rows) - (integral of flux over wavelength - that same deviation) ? -38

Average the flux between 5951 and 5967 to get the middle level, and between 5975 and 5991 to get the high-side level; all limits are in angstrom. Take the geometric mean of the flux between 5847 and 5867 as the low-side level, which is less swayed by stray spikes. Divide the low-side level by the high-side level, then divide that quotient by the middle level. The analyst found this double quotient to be 0.670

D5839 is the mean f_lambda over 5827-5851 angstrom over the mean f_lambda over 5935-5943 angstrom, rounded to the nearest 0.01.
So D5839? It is 1.12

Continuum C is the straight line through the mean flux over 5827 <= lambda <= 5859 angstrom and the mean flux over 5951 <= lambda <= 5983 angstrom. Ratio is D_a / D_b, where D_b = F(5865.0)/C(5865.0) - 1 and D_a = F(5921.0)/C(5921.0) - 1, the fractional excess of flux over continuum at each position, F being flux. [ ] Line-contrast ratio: -0.4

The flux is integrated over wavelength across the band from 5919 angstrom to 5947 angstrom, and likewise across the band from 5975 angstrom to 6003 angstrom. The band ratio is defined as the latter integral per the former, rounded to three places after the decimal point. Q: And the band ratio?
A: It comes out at 0.960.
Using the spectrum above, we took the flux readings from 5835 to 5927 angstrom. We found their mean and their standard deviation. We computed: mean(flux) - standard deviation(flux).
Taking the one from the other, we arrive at 1.46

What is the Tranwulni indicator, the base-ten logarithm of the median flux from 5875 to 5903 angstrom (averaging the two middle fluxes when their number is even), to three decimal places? 0.183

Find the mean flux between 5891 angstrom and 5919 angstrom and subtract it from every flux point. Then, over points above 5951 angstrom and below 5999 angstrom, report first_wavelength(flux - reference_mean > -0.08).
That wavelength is 5957.0 angstrom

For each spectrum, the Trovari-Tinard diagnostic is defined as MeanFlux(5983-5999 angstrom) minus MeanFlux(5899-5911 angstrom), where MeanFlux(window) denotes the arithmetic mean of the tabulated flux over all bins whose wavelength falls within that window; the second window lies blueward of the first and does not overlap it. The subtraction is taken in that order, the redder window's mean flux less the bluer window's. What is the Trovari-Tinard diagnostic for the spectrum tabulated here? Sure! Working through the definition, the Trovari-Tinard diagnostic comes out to -0.18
